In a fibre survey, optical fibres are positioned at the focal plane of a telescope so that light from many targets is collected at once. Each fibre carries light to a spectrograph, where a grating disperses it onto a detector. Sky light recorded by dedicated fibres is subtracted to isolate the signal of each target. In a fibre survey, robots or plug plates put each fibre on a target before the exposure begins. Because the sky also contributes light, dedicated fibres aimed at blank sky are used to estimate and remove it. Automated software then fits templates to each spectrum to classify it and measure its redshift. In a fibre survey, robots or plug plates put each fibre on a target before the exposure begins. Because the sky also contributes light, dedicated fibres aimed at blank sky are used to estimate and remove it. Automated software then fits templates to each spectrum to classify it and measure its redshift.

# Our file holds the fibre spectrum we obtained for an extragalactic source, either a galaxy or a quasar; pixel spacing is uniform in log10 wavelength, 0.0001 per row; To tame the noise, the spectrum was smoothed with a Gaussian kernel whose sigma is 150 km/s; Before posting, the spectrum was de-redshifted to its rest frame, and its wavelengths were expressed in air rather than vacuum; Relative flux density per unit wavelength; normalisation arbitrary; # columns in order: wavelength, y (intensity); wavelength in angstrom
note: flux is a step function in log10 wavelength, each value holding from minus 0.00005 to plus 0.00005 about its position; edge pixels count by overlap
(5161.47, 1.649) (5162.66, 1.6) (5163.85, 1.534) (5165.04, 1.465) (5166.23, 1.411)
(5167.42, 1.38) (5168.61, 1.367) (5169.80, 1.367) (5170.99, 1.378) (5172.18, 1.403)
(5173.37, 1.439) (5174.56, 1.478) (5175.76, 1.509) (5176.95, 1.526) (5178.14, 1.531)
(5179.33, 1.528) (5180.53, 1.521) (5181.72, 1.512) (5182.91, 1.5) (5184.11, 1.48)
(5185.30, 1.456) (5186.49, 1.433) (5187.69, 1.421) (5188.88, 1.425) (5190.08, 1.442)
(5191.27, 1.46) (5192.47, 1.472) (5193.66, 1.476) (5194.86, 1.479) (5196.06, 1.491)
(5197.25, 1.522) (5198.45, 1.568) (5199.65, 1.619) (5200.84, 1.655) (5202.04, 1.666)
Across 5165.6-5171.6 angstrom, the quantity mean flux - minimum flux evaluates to 0.014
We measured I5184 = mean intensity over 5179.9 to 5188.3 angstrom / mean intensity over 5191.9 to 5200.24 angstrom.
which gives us 0.97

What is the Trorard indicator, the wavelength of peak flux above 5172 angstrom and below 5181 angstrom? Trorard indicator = 5178.14 angstrom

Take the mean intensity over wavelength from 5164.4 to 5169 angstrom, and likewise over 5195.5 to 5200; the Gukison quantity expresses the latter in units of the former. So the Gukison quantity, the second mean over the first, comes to 1.10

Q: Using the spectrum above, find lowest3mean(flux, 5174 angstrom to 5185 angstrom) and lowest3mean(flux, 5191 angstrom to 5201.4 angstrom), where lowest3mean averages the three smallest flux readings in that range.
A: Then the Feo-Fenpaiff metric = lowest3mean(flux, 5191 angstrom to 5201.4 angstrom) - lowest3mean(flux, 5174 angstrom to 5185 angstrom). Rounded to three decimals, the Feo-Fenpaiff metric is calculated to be -0.017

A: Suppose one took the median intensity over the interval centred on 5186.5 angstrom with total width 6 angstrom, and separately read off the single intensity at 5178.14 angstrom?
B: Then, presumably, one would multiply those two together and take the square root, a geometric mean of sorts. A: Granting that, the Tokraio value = 1.48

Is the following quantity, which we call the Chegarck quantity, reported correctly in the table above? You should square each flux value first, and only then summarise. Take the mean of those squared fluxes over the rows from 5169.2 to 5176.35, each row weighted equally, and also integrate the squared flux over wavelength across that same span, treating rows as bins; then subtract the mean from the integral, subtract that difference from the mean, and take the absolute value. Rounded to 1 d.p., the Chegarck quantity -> 10.5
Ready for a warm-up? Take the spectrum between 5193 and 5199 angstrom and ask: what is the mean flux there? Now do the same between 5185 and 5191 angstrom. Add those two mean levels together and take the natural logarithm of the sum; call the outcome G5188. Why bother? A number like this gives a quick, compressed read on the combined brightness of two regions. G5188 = 1.08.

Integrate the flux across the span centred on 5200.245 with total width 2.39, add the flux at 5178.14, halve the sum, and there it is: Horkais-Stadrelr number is 2.73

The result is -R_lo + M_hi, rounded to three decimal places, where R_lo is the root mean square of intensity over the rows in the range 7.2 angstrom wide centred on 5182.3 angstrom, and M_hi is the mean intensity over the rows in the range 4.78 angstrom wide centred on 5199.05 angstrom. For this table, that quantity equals 0.091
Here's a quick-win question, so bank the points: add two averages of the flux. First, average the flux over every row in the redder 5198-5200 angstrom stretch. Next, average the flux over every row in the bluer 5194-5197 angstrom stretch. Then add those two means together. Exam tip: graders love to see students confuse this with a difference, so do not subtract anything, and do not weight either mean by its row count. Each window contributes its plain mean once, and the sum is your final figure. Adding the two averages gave 3.08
